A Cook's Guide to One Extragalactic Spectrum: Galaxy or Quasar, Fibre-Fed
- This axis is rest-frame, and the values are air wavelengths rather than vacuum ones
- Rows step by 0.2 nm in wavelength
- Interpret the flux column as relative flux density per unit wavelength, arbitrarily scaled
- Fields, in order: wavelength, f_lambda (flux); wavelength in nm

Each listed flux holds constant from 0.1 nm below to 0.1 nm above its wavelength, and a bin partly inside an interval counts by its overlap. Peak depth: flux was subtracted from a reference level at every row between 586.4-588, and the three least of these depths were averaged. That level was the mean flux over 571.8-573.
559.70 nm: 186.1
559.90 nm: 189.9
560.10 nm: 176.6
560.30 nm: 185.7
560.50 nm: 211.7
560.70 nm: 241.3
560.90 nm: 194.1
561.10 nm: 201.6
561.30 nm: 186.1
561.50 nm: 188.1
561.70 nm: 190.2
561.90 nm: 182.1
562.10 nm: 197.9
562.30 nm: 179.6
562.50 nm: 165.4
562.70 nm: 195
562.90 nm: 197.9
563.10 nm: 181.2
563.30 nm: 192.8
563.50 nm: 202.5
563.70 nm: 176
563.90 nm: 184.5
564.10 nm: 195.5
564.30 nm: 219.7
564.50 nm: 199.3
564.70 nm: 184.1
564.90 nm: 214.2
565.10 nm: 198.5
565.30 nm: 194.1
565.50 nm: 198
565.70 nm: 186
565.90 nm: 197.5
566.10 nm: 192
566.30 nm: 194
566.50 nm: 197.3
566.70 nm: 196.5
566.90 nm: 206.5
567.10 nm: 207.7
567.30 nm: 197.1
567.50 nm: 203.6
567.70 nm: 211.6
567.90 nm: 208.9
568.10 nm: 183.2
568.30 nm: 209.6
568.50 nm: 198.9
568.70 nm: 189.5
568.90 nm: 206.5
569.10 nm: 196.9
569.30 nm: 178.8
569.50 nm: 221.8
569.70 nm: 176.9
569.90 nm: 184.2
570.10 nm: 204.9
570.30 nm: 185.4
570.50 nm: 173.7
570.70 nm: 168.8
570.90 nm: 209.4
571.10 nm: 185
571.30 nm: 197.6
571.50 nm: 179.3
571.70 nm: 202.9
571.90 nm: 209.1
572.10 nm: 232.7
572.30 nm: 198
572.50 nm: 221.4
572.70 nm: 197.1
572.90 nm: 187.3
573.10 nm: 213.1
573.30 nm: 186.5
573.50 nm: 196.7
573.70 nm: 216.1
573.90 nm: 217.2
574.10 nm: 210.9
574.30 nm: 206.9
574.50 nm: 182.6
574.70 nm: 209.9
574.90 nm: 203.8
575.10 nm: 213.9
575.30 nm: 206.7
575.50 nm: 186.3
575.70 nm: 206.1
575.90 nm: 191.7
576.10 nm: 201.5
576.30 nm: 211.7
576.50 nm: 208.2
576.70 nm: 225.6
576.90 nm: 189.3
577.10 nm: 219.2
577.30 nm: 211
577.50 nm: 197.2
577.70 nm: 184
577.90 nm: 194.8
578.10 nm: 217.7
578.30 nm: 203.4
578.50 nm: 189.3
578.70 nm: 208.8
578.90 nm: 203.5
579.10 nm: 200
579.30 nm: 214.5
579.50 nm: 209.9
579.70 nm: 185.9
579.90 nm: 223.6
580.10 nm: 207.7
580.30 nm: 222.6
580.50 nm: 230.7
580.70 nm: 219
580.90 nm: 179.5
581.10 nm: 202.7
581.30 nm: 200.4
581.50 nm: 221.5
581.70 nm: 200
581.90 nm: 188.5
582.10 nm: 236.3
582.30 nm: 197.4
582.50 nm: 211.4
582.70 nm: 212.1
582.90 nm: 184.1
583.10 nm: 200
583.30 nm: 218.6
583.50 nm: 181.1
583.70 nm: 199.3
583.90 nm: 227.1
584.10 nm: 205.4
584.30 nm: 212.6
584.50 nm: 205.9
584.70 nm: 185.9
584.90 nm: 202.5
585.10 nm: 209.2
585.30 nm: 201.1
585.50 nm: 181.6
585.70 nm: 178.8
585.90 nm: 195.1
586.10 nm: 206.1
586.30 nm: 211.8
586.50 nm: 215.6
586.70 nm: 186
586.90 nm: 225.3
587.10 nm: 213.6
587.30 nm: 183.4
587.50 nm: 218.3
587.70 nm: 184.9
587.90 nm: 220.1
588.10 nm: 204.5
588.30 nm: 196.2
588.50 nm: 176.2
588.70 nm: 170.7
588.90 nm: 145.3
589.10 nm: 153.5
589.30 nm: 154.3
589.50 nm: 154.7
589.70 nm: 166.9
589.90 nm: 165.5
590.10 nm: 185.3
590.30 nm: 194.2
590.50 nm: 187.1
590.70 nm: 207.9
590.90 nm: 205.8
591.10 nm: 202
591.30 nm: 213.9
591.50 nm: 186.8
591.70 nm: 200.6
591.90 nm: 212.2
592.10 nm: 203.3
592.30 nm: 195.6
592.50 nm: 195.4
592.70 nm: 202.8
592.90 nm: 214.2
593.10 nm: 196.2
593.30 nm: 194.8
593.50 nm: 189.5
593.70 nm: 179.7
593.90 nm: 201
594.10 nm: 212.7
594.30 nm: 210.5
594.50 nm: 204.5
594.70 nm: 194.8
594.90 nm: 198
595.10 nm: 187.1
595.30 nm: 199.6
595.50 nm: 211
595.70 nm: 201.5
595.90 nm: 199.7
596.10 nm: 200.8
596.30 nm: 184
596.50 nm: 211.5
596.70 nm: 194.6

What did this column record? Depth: -14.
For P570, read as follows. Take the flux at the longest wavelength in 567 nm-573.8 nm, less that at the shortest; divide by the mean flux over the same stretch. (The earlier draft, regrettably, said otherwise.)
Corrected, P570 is 0.042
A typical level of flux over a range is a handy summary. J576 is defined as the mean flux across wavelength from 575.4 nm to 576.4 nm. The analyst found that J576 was 199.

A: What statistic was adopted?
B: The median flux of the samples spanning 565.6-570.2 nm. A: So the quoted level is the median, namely 197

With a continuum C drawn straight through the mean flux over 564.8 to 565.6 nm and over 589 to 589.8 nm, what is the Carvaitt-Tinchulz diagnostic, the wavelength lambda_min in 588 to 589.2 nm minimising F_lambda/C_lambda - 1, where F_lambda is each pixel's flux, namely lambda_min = 588.90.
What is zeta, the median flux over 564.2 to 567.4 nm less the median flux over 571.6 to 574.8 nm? -11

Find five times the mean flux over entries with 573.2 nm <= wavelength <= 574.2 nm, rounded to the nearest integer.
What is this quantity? 1027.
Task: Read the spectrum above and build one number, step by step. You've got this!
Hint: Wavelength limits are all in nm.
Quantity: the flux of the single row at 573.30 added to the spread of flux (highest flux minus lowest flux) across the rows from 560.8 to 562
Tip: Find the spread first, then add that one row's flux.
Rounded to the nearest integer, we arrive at 206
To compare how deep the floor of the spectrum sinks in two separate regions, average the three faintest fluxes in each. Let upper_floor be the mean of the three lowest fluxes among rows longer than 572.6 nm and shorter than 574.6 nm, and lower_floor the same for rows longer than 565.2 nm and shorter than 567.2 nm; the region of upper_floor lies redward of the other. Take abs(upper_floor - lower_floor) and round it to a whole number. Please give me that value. 5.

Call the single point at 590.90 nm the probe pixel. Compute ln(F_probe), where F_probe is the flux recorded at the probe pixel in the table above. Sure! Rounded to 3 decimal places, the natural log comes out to 5.327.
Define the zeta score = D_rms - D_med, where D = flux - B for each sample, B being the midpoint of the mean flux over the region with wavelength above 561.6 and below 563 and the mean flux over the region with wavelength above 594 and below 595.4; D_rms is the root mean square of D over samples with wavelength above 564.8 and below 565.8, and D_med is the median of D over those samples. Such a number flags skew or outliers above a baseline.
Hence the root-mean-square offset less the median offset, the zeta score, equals 6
